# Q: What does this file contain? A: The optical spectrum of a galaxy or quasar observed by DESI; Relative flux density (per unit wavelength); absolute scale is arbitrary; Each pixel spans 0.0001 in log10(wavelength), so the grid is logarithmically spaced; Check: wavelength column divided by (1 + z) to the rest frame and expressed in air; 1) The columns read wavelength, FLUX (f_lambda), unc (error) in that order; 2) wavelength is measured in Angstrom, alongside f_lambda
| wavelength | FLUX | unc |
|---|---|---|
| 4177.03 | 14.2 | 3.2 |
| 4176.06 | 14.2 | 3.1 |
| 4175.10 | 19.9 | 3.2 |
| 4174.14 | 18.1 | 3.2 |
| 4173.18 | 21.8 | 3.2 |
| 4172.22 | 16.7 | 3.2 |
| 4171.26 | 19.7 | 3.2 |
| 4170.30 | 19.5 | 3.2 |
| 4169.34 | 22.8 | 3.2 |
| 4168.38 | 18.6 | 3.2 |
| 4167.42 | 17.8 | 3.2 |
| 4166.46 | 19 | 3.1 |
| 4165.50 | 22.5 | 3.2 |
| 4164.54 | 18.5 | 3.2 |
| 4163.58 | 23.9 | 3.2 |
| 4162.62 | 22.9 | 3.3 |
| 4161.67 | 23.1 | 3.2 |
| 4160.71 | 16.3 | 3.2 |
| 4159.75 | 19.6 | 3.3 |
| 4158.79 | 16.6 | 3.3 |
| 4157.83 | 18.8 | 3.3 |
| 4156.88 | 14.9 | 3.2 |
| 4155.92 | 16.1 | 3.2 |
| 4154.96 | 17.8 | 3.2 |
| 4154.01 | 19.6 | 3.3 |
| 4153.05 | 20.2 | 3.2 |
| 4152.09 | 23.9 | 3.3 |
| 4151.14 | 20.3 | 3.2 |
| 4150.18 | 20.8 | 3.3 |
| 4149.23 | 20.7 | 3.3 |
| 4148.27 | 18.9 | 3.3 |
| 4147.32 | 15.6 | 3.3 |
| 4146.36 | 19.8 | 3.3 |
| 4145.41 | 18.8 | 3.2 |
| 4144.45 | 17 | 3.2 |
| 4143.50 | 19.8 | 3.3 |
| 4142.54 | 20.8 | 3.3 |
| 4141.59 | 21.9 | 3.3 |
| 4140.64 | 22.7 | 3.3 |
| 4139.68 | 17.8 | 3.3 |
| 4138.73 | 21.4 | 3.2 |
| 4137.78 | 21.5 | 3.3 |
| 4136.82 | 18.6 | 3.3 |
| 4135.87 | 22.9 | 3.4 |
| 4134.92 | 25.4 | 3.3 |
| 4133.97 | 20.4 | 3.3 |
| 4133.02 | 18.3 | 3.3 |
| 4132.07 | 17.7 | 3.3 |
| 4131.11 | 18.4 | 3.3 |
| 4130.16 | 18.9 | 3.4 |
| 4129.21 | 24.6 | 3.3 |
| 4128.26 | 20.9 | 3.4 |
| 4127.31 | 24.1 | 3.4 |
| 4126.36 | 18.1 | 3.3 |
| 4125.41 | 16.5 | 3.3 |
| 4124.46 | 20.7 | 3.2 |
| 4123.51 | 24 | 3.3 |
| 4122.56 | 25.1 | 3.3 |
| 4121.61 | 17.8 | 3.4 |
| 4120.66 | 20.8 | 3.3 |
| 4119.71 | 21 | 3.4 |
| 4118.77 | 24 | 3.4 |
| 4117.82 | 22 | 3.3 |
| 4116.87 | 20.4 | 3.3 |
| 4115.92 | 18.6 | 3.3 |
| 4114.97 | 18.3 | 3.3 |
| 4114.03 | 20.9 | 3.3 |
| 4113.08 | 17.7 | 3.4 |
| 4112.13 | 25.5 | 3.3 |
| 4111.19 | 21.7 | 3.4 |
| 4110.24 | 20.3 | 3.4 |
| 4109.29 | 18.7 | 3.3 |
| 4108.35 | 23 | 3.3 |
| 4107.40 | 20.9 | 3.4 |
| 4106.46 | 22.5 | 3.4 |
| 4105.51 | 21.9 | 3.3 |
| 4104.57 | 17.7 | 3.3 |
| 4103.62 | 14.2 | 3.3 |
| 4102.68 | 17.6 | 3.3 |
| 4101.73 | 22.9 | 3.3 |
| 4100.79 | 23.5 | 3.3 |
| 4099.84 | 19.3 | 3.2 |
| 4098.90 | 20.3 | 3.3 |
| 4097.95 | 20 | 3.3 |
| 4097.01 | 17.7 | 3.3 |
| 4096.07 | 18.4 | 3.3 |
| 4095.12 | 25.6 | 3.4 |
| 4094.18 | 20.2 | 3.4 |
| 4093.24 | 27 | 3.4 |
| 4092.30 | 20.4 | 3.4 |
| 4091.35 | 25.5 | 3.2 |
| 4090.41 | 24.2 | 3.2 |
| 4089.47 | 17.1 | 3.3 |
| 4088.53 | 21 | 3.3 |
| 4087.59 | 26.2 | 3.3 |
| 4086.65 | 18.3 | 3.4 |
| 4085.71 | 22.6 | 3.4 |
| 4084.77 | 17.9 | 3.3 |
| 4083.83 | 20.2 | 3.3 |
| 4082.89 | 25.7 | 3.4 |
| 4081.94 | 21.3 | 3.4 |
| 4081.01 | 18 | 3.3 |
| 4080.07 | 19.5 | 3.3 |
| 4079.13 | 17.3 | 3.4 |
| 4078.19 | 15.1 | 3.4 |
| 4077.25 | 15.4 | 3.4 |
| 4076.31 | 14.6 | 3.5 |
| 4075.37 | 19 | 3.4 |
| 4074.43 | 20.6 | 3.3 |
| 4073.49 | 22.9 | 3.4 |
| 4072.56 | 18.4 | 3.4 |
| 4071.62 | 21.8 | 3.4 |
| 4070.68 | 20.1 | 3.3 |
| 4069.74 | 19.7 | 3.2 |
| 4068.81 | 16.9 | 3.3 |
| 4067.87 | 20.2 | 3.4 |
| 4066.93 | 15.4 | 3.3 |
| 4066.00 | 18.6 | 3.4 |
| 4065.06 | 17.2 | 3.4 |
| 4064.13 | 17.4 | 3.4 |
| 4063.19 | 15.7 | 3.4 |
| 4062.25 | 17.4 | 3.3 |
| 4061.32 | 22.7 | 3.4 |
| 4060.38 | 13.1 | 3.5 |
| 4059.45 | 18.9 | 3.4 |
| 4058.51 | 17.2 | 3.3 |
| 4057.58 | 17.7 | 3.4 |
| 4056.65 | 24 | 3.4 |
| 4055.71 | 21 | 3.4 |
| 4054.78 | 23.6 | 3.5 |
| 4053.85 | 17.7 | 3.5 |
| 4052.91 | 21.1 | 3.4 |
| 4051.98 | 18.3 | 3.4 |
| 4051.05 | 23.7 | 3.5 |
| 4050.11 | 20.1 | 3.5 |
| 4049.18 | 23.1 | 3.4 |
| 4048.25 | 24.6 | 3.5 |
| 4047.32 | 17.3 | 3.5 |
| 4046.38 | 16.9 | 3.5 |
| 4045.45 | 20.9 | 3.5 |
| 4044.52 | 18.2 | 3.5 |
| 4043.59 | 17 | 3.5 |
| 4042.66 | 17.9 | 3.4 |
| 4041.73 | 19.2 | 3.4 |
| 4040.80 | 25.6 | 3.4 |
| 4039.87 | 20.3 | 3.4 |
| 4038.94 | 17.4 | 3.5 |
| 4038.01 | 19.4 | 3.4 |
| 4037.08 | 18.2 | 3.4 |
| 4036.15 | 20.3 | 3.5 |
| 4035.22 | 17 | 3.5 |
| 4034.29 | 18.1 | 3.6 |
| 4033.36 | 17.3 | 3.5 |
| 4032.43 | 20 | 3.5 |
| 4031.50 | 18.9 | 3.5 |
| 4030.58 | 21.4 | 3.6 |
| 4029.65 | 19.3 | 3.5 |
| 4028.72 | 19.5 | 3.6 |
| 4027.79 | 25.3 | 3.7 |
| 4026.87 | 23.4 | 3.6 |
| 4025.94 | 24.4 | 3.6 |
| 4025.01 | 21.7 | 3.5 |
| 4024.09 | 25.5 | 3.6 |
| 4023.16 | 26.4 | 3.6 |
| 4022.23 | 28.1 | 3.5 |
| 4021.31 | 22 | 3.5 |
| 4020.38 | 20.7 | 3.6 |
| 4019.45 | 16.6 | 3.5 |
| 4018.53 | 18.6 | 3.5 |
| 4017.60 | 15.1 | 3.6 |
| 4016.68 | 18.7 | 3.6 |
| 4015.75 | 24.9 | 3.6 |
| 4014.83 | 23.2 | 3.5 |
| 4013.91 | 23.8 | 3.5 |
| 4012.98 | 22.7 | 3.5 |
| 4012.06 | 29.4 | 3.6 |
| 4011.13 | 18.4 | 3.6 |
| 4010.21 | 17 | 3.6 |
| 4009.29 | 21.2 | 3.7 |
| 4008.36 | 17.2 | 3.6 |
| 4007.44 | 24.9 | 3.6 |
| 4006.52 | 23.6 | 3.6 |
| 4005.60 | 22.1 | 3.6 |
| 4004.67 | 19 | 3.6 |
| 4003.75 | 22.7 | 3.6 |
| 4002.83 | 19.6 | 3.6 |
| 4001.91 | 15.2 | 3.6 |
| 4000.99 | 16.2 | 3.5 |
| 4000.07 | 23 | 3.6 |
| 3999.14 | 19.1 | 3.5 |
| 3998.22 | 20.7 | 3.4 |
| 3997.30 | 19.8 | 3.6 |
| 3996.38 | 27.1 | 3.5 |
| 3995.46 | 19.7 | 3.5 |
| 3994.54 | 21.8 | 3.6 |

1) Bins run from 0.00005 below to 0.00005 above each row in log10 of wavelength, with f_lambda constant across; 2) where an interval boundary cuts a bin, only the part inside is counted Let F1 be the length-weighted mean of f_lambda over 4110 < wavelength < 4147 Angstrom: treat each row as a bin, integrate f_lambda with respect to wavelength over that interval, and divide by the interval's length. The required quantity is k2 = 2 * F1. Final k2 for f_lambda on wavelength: 41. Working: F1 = 20.6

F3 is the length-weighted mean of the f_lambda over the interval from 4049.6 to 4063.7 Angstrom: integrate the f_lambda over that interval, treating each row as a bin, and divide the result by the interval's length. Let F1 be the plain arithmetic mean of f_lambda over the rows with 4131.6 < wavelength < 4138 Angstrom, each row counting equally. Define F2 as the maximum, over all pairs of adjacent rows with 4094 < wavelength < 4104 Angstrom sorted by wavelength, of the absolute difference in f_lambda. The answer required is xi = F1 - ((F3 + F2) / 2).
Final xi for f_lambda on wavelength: 7.3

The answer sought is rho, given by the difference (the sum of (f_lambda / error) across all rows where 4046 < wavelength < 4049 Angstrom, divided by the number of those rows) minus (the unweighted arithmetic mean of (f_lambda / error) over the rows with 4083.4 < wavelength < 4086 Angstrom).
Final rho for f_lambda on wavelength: -0.5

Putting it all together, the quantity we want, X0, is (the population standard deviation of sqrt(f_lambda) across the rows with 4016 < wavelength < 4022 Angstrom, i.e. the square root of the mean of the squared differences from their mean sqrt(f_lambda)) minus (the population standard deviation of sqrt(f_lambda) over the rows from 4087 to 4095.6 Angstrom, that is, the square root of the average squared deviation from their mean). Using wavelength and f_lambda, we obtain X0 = -0.07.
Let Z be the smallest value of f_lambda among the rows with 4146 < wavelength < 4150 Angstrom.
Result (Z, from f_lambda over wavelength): 15.6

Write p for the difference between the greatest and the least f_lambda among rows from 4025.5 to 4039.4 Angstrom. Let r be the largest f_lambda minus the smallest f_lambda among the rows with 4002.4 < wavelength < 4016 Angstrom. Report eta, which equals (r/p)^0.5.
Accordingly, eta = 1.22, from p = 8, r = 12.4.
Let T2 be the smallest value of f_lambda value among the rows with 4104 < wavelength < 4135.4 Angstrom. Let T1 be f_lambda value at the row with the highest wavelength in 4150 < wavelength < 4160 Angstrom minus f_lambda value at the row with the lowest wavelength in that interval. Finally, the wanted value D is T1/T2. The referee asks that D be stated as -0.1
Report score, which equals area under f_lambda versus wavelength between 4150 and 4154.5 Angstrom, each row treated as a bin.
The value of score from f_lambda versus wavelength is 94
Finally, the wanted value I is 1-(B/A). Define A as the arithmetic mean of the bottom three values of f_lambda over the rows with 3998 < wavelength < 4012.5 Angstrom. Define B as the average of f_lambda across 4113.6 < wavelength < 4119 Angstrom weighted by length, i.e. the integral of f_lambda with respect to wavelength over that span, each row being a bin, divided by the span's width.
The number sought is -0.27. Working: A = 16.1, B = 20.5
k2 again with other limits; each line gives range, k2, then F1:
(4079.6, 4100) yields 42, 21.2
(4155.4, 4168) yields 38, 19.2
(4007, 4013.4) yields 43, 21.5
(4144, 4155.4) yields 39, 19.5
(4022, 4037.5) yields 43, 21.4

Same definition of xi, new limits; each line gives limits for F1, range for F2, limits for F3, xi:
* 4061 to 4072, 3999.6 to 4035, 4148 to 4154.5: 2.8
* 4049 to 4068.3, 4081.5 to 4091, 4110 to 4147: 5.0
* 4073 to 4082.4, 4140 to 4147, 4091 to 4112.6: 6.4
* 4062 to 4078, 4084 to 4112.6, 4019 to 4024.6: 2.8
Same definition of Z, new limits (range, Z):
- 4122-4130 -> 16.5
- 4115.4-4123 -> 17.8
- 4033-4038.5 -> 17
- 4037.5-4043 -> 17.4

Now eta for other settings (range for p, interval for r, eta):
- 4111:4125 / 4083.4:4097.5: 1.13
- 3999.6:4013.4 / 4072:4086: 0.88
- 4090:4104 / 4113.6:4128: 0.82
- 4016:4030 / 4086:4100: 0.87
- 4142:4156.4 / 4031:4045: 1.02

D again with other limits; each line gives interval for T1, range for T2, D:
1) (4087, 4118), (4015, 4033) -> -0.3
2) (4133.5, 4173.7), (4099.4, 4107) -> 0.1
